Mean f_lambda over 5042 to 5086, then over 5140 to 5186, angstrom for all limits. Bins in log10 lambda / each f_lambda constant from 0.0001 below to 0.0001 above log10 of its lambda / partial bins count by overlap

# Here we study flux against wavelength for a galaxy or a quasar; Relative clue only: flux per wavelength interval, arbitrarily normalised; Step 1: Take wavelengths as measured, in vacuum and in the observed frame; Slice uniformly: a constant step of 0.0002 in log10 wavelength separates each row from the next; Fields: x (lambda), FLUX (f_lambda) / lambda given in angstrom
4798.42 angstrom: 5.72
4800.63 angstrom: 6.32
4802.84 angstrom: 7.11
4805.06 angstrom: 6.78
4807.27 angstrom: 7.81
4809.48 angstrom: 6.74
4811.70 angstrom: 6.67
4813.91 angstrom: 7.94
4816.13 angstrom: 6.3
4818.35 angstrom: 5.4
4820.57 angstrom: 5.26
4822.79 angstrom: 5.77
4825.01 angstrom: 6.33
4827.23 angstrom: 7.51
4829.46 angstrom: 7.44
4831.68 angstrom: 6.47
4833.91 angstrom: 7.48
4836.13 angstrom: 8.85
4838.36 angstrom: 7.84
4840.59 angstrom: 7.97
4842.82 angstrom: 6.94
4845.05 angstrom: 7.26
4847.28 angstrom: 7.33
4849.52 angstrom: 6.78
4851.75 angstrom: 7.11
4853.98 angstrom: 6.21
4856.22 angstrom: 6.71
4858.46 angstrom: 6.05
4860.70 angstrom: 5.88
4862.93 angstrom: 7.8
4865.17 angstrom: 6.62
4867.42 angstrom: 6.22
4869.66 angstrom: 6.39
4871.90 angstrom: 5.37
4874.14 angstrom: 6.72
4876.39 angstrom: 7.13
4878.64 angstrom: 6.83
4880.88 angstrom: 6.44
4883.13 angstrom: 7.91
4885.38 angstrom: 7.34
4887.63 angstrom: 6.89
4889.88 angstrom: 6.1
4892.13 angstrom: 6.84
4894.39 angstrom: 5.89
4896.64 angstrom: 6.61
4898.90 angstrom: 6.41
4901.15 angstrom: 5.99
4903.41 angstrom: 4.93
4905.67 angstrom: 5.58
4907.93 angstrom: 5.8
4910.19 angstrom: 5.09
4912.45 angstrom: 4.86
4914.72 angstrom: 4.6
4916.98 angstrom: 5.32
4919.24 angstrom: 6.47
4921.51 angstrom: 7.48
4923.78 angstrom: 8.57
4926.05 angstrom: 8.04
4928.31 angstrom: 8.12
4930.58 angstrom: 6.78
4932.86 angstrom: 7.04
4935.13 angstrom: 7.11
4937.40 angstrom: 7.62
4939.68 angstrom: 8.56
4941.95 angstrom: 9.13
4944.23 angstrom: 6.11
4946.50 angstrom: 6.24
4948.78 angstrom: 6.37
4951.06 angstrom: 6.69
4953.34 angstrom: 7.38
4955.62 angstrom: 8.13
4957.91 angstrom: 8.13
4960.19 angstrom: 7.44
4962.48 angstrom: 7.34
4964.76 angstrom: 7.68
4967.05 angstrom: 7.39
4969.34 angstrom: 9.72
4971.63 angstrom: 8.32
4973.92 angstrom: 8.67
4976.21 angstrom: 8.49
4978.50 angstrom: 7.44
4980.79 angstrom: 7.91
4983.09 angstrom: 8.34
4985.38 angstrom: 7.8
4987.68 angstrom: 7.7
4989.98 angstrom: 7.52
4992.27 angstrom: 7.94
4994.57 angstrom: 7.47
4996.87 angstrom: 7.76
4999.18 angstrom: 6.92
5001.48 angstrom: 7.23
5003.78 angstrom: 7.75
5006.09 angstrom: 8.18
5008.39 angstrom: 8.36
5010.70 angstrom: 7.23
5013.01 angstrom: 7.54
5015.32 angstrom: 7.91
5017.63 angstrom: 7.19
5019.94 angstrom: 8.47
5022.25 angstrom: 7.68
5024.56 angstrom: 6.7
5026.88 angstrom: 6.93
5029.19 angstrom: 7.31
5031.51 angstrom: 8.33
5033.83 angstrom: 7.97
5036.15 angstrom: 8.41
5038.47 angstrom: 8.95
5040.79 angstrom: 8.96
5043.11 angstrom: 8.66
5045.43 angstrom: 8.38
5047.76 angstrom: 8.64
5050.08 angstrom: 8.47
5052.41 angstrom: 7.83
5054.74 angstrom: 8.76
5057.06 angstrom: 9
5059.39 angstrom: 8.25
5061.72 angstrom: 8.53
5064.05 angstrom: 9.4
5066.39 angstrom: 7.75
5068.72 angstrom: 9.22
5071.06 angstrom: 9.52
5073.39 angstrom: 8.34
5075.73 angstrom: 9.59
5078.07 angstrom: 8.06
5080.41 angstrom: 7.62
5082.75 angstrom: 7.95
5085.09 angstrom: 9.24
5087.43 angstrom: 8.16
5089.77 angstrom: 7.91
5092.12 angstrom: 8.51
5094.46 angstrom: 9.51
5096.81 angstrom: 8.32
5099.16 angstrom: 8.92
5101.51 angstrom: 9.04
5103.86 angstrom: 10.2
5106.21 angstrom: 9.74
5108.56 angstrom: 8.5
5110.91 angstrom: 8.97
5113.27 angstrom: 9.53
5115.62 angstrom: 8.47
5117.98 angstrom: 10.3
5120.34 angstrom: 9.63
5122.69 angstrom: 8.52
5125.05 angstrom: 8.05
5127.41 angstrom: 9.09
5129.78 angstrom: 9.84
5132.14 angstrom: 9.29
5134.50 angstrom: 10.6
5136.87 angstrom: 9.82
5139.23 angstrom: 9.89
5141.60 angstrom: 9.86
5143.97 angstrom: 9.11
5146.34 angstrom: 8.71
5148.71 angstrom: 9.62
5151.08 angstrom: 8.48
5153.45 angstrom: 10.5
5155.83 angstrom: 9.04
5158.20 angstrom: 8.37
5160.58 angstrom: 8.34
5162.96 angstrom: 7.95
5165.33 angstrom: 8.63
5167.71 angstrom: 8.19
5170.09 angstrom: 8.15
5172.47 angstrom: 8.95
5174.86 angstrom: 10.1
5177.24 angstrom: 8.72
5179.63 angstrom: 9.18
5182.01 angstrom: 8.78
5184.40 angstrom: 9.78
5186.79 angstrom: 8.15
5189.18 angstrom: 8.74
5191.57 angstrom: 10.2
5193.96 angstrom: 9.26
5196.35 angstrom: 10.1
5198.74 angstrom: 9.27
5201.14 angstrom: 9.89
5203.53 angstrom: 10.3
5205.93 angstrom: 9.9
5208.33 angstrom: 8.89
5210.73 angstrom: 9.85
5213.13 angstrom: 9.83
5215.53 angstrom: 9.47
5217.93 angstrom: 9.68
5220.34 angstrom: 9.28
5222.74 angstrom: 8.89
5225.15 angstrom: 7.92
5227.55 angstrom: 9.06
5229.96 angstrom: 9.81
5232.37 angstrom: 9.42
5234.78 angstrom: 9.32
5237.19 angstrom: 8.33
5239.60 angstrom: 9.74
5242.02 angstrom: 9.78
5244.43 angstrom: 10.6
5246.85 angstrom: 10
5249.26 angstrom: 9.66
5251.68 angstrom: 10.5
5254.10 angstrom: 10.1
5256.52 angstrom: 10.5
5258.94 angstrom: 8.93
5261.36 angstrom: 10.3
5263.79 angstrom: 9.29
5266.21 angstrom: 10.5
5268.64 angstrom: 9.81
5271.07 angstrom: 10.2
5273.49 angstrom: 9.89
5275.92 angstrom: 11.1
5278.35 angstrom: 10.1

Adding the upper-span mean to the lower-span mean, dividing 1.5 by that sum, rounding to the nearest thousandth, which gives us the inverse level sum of 0.085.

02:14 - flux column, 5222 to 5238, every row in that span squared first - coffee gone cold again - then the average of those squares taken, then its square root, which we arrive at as 9.0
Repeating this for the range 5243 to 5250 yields 10.1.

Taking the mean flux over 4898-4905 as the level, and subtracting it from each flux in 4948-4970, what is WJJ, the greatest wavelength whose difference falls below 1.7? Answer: 4967.05 angstrom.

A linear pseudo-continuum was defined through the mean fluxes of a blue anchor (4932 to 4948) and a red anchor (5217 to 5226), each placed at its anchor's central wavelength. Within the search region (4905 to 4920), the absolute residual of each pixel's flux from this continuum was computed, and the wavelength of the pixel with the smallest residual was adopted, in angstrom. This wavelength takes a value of 4919.24 angstrom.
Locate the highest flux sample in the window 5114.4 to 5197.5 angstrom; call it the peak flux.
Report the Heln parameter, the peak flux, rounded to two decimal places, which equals 10.60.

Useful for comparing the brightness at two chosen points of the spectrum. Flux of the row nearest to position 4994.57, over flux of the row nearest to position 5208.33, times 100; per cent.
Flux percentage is 84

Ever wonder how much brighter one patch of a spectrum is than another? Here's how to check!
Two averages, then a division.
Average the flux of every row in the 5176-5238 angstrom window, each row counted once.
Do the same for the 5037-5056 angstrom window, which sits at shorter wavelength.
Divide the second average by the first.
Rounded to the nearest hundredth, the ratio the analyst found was 0.92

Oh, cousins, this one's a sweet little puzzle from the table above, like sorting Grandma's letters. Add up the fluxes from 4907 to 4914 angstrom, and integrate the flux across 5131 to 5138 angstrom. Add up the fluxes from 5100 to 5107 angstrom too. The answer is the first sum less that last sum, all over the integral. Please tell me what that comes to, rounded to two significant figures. -0.19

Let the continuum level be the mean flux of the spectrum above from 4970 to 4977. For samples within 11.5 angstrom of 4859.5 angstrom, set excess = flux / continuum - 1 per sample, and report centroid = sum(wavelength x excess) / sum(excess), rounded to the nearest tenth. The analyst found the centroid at 4859.8 angstrom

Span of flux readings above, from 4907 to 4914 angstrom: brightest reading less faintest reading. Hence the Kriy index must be 0.9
